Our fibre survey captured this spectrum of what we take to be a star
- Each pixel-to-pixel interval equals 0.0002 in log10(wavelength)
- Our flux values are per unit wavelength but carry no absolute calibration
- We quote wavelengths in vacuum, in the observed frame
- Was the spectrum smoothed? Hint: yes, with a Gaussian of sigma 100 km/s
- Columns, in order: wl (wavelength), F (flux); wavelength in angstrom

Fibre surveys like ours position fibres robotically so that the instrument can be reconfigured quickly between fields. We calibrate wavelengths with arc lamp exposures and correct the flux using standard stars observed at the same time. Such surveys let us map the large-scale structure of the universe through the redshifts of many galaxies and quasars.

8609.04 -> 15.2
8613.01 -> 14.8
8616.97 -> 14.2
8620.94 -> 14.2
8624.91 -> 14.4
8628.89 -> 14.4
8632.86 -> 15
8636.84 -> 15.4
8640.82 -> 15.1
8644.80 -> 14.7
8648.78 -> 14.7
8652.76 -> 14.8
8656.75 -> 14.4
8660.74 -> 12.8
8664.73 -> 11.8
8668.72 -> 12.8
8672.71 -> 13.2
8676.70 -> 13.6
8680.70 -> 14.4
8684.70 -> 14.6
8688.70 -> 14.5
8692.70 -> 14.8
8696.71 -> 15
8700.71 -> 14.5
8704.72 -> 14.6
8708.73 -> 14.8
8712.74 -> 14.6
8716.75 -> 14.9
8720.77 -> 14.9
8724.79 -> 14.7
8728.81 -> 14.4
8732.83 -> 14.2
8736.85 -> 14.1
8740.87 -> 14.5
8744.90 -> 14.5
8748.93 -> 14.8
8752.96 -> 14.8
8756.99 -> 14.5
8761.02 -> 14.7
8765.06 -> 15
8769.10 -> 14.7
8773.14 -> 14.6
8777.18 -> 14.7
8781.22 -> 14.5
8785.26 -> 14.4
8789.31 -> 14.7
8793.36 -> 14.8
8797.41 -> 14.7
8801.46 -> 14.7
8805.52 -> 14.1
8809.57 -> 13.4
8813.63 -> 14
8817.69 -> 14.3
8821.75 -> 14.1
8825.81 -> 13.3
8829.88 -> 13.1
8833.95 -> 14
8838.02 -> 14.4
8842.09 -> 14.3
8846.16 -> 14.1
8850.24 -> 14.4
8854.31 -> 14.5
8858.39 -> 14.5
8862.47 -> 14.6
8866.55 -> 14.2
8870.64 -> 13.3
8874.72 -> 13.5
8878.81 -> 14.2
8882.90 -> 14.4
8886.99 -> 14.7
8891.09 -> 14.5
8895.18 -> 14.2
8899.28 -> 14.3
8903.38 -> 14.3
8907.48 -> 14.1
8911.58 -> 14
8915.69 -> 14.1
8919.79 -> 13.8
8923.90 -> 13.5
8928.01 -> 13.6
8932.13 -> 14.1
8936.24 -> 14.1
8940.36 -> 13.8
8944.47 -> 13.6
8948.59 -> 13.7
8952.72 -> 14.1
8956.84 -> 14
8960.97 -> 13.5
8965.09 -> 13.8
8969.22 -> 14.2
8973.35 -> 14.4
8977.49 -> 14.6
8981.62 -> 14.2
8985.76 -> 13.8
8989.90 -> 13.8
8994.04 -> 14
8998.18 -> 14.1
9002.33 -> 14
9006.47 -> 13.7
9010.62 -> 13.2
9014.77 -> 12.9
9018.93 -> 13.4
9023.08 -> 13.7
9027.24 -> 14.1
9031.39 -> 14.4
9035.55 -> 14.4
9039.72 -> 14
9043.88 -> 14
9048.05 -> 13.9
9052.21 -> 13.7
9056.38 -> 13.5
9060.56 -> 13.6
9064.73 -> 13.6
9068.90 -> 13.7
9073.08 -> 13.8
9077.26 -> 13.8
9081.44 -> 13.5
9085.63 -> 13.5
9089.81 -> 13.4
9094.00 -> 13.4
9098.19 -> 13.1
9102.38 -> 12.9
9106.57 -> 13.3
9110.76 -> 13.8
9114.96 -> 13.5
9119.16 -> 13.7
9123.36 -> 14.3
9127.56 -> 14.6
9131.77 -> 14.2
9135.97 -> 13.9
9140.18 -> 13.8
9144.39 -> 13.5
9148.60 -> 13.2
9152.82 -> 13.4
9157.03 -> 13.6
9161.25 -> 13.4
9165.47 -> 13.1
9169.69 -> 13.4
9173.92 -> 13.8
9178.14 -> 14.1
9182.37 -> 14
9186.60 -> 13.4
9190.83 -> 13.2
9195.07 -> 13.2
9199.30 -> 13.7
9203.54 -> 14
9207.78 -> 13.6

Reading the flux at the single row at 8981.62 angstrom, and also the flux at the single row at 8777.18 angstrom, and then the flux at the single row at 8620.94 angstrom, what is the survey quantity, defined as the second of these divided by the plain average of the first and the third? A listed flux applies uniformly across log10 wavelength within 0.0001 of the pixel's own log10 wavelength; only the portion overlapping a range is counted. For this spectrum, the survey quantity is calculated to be 1.04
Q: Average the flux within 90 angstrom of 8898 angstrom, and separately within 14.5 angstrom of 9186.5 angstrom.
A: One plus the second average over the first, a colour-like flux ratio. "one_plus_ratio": 1.97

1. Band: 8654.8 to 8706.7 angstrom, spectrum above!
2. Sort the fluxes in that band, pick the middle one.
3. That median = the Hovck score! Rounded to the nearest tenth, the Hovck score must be 14.4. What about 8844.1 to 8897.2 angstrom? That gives 14.4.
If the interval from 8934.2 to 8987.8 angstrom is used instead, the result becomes 14.0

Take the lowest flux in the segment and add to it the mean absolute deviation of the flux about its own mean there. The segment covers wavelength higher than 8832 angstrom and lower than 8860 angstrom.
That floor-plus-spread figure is 14.2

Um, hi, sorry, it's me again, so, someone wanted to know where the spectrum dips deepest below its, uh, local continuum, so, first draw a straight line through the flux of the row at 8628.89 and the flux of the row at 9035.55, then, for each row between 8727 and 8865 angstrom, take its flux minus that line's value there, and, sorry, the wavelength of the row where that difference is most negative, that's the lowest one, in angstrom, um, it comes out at 8829.88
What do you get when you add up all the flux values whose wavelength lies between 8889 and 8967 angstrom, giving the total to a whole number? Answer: 265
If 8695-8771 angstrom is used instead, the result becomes 278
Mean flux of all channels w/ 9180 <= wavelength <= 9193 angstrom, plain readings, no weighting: 13.5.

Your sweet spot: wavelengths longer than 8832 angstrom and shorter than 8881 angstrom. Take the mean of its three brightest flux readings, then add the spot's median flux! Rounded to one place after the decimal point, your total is 28.8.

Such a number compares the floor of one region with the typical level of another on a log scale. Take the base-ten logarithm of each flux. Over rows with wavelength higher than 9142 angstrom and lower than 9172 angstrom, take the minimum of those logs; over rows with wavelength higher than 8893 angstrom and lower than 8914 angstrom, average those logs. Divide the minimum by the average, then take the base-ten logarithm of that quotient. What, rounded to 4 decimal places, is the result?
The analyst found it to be -0.0132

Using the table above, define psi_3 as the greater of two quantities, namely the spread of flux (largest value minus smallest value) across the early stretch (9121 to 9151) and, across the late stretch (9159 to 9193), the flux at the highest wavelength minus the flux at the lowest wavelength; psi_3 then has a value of 1.4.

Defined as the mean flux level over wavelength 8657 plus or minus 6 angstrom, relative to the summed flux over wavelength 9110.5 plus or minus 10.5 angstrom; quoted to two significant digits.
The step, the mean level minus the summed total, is -53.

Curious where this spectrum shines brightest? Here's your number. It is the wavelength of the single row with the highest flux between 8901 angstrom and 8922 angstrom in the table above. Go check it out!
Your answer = 8903.38 angstrom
